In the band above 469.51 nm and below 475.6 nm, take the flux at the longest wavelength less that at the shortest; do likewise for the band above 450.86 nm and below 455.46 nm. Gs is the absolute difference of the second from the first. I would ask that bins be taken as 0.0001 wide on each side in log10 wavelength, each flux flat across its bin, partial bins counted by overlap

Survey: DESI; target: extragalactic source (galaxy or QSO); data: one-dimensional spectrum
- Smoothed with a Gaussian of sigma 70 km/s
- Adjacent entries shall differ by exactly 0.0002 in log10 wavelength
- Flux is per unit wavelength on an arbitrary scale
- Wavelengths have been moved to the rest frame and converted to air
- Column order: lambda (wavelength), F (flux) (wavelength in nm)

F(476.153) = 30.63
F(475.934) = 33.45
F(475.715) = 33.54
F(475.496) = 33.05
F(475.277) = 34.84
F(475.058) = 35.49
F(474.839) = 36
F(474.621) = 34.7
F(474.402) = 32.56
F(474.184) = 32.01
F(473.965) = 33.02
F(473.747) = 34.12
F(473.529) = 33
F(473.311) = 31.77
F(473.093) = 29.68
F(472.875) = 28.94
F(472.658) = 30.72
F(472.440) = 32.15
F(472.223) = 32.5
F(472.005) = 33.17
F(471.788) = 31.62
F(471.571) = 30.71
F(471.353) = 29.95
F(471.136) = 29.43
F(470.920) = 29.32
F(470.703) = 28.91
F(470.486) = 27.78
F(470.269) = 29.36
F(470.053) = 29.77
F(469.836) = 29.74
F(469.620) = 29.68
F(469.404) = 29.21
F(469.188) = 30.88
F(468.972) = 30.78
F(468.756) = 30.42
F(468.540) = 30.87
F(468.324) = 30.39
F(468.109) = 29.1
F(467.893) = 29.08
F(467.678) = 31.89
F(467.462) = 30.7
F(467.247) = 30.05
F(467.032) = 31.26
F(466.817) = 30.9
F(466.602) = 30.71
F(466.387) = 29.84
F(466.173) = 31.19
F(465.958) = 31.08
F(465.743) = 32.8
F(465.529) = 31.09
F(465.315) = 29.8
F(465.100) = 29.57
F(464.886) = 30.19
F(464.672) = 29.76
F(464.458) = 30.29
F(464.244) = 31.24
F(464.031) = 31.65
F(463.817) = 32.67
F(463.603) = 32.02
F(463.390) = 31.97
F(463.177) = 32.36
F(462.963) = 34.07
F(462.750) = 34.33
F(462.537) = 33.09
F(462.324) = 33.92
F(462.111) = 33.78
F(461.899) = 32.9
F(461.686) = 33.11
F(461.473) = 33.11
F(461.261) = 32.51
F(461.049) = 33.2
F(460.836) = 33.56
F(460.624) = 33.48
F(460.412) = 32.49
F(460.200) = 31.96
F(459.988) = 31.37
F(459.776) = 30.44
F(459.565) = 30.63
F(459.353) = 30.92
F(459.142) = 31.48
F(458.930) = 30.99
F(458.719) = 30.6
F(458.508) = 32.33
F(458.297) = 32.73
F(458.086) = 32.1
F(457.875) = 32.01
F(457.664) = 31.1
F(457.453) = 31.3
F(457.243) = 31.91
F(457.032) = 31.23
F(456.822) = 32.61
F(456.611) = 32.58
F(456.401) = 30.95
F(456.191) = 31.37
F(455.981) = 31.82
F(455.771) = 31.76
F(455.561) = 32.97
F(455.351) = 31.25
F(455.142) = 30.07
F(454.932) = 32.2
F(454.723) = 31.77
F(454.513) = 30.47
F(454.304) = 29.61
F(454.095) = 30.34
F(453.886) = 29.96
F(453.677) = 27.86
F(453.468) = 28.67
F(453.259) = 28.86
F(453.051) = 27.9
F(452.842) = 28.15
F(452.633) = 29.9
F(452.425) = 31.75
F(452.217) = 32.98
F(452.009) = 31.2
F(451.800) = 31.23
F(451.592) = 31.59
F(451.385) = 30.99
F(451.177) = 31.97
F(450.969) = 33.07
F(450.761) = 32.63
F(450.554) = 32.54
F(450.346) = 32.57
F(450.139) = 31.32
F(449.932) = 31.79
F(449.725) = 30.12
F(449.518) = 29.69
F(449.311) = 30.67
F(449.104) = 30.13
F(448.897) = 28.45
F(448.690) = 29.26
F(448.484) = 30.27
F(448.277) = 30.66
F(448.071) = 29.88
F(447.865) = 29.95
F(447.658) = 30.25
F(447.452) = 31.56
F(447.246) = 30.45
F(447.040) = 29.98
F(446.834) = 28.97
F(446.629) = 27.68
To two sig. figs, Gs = 5.2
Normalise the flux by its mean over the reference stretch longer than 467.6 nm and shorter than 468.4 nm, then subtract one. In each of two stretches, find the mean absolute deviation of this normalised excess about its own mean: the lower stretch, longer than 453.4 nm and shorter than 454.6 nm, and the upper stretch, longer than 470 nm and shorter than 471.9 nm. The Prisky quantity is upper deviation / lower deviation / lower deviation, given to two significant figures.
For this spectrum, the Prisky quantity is 35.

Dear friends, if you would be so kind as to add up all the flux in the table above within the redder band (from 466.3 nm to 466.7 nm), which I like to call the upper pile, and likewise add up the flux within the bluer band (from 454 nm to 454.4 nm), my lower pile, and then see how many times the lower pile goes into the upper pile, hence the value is 1.01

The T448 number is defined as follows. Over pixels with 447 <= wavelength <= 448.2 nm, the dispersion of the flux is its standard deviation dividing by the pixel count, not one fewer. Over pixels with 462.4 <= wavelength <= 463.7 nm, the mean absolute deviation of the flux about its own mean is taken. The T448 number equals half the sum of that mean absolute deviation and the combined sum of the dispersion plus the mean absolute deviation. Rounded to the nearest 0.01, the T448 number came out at 1.15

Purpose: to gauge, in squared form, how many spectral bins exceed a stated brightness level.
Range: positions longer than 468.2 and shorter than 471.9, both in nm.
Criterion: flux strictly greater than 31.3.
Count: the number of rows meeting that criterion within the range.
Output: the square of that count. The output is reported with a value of 1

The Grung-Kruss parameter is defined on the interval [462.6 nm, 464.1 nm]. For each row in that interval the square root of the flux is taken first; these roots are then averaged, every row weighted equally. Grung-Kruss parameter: 5.72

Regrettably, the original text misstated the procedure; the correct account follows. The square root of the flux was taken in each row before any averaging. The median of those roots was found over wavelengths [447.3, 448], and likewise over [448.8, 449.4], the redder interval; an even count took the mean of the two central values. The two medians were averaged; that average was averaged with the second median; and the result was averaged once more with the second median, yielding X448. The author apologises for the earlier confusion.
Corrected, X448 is 5.49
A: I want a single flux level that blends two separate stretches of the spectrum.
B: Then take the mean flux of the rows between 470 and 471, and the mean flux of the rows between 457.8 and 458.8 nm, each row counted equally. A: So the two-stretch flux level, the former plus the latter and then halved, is 30.5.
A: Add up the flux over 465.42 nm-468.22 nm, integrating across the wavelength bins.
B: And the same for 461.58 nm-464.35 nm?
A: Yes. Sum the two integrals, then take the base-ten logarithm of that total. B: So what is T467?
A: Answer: 2.25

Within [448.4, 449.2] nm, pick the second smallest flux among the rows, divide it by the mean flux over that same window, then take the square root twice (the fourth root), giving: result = 0.998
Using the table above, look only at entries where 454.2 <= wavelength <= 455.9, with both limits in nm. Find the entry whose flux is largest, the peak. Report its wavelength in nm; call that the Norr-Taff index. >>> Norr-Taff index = 455.561 nm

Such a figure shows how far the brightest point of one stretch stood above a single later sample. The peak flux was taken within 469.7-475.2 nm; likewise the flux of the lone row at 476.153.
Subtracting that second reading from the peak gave 5.4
